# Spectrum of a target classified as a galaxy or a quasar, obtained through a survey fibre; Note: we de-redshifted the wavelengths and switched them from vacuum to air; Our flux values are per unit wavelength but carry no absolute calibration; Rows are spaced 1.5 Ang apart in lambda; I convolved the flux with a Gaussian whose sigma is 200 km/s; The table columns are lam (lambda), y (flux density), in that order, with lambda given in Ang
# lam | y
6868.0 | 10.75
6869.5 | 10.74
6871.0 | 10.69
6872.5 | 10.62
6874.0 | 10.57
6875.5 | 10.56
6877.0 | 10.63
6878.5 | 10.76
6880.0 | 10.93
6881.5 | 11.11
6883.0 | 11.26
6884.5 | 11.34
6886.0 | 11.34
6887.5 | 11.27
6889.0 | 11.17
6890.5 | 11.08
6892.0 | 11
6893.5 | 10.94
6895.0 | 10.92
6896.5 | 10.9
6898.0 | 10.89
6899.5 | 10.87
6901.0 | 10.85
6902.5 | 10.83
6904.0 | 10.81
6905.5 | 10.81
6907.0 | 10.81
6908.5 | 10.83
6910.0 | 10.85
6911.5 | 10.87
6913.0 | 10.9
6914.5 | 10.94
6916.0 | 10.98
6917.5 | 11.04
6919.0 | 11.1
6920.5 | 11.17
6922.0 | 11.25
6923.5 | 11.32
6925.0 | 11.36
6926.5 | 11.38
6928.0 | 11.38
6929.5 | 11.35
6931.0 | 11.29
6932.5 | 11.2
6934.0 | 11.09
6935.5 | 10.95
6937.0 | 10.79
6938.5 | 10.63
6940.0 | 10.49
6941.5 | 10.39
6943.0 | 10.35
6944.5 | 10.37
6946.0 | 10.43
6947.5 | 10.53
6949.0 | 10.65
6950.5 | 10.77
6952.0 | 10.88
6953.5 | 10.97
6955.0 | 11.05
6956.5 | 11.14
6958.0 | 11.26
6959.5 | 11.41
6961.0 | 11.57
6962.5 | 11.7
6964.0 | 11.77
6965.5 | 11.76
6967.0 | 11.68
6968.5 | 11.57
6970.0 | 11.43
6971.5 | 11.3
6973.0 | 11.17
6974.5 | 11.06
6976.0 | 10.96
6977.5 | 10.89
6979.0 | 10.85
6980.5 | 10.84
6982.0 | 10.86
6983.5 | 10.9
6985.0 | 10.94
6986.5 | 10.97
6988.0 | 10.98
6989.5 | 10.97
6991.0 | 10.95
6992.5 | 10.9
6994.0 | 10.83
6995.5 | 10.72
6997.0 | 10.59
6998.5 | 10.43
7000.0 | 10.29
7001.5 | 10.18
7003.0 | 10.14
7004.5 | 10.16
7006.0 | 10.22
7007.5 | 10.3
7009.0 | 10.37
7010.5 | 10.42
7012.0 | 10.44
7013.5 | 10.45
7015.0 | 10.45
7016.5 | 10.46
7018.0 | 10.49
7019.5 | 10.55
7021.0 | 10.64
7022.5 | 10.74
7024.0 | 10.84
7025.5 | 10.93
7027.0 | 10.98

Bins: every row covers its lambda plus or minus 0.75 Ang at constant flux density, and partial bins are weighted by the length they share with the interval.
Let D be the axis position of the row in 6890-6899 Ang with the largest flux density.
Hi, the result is 6890.5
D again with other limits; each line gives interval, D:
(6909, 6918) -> 6917.5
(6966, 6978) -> 6967.0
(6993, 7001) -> 6994.0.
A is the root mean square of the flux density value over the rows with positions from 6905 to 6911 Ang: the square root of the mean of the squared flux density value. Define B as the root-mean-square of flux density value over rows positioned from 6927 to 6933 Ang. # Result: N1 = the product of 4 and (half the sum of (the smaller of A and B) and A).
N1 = 43.3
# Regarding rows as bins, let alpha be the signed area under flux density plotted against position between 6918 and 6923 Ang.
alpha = 55.9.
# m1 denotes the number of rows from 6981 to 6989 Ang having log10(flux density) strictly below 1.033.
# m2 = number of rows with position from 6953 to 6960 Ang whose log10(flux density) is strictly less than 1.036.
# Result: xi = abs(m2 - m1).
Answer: 0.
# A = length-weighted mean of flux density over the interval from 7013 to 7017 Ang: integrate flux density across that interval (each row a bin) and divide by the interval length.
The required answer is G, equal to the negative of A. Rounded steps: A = 10.5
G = -10.5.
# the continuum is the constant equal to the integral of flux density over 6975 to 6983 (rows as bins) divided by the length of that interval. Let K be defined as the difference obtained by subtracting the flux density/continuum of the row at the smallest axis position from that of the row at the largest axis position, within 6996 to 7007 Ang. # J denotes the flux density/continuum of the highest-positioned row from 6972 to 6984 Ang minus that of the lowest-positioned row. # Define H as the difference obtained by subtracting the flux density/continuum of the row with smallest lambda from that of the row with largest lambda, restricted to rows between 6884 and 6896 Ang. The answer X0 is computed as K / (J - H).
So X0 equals -2.5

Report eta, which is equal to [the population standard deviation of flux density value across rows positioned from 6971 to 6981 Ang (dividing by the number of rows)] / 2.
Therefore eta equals 0.081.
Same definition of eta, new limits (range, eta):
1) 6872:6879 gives 0.036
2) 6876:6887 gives 0.132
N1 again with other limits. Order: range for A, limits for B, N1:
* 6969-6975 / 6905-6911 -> 44.1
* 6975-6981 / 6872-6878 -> 43.0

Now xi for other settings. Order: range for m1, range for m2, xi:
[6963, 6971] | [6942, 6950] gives 5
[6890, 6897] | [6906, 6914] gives 3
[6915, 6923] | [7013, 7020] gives 5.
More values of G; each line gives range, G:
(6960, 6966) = -11.7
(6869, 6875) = -10.6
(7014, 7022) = -10.5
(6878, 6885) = -11.1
